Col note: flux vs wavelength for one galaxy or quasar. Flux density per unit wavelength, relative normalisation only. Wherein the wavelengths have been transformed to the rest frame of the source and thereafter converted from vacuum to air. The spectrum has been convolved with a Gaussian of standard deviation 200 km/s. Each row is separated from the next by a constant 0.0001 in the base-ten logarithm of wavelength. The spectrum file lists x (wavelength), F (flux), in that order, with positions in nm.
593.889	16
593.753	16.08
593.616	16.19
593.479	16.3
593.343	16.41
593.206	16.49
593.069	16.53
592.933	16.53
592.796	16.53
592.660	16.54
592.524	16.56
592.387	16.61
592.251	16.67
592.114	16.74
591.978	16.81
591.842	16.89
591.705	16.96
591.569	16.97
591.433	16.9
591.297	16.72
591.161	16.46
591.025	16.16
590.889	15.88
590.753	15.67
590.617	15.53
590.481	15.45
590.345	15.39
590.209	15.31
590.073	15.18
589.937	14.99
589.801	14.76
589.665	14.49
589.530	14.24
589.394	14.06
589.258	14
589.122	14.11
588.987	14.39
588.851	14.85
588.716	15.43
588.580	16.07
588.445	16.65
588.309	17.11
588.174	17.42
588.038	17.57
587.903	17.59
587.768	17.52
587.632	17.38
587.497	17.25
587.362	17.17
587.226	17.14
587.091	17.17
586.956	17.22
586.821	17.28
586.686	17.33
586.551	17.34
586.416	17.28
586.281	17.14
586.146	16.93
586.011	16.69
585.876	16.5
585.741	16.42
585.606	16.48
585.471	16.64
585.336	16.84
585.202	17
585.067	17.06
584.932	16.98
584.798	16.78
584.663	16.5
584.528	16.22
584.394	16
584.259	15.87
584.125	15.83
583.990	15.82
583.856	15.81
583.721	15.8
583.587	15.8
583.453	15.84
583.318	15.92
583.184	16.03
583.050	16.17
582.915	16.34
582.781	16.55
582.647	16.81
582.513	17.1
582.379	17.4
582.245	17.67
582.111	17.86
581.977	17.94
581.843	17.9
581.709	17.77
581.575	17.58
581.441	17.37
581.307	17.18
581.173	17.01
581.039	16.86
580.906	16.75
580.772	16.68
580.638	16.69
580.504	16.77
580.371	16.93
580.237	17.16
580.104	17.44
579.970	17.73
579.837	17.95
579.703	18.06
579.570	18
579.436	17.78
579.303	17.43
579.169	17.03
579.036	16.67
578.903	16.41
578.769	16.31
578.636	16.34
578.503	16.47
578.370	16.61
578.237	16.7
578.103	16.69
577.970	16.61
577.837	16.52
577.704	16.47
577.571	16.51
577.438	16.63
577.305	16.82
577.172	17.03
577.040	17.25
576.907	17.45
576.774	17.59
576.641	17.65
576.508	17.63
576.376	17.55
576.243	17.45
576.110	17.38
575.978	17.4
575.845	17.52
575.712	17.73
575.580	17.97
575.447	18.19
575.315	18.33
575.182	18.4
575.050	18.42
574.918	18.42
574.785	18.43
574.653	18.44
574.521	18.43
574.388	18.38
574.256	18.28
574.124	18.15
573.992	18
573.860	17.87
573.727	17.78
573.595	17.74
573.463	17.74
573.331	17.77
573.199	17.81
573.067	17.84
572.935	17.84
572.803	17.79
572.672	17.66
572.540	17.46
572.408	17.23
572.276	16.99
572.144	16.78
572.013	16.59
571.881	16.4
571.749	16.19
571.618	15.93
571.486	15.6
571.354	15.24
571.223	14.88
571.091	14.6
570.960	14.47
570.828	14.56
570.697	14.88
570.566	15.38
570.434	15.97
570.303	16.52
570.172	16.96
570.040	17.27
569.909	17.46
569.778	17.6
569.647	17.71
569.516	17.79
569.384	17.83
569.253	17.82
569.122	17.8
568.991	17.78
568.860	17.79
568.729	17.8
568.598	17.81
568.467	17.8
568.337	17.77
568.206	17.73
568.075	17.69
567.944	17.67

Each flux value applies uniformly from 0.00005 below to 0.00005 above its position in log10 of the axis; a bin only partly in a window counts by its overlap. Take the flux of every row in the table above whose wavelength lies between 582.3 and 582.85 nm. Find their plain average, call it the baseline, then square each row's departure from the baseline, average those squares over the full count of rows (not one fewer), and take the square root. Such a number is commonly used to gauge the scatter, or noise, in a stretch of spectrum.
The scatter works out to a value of 0.32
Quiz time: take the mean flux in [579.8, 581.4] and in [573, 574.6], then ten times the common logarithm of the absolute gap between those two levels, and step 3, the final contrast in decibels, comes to -0.5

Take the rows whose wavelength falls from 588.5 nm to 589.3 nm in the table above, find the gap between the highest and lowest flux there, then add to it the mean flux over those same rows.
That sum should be 16.9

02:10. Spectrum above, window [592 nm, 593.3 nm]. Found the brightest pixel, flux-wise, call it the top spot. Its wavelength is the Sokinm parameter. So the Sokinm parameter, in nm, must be 592.114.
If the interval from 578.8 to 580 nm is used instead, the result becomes 579.703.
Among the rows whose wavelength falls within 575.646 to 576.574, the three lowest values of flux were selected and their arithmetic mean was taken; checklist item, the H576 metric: 17.4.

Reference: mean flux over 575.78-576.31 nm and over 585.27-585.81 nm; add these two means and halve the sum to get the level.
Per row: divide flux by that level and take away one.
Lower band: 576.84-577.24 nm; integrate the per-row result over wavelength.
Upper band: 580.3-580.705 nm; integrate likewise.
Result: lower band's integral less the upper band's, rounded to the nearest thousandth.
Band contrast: 0.010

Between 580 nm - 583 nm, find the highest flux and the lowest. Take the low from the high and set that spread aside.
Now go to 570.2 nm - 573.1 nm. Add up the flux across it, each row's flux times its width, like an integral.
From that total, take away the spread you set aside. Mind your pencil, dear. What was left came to 45.4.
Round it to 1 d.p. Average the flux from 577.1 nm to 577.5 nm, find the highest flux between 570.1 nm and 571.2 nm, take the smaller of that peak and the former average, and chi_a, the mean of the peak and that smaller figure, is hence 16.9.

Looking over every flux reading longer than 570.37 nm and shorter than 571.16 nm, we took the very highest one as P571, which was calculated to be 15.97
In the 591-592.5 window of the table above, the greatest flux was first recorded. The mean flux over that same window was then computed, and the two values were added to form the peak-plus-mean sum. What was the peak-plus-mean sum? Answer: 33.7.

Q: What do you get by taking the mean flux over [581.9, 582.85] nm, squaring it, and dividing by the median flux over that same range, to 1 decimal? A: 17.3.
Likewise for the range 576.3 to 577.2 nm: 17.4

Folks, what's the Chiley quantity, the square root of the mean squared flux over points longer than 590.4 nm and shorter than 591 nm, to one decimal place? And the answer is 15.6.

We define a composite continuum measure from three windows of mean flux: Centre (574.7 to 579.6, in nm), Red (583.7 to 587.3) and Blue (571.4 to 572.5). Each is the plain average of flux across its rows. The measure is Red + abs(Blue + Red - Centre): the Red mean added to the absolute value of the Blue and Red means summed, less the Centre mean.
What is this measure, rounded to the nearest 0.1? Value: 32.5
